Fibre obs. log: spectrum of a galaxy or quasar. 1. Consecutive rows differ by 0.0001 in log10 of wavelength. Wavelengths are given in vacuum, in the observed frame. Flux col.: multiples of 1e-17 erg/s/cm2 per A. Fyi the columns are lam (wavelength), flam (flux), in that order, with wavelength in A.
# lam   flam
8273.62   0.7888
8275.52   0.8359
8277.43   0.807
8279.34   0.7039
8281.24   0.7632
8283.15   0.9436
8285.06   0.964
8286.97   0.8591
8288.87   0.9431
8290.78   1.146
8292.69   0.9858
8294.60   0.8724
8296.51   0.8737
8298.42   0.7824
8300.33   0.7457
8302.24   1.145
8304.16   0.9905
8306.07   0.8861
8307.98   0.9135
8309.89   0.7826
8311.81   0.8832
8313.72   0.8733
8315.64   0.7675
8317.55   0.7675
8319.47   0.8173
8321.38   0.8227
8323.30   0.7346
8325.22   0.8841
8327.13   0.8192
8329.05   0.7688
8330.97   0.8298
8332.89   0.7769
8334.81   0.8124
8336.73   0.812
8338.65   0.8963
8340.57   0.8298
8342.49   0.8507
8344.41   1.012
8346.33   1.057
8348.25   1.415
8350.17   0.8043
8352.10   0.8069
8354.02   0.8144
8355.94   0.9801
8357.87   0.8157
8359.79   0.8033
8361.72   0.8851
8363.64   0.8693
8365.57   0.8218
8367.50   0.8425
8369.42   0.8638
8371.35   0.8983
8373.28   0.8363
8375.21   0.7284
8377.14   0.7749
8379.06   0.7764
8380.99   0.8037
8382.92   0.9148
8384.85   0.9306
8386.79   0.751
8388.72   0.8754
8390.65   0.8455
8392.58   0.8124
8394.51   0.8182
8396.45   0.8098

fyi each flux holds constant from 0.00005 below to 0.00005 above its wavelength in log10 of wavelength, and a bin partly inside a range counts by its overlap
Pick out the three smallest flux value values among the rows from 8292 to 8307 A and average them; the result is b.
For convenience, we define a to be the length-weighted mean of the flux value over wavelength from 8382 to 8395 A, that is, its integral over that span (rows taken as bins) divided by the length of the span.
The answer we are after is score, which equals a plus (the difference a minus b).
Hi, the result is 0.90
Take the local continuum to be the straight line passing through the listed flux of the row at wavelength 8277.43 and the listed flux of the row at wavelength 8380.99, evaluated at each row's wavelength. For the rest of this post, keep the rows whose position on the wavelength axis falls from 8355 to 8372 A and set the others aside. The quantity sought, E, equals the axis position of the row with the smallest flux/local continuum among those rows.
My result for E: 8359.79 A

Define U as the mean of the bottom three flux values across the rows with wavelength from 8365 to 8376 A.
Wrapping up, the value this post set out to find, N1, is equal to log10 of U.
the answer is -0.099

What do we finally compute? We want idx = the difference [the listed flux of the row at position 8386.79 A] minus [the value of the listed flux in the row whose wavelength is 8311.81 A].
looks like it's -0.13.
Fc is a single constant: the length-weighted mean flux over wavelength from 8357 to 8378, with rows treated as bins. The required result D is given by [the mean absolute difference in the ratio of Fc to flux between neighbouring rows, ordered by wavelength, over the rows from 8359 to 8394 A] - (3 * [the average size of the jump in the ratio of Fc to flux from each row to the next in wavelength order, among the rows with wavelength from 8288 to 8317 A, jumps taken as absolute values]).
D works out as -0.273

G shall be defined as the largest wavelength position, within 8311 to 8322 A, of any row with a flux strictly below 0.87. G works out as 8321.38 A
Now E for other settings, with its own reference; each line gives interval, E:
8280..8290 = 8281.24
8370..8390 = 8375.21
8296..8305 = 8300.33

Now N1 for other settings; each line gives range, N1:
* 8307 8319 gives -0.112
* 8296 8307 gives -0.097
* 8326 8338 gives -0.105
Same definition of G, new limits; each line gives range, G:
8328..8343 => 8342.49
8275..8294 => 8286.97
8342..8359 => 8357.87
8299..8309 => 8300.33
